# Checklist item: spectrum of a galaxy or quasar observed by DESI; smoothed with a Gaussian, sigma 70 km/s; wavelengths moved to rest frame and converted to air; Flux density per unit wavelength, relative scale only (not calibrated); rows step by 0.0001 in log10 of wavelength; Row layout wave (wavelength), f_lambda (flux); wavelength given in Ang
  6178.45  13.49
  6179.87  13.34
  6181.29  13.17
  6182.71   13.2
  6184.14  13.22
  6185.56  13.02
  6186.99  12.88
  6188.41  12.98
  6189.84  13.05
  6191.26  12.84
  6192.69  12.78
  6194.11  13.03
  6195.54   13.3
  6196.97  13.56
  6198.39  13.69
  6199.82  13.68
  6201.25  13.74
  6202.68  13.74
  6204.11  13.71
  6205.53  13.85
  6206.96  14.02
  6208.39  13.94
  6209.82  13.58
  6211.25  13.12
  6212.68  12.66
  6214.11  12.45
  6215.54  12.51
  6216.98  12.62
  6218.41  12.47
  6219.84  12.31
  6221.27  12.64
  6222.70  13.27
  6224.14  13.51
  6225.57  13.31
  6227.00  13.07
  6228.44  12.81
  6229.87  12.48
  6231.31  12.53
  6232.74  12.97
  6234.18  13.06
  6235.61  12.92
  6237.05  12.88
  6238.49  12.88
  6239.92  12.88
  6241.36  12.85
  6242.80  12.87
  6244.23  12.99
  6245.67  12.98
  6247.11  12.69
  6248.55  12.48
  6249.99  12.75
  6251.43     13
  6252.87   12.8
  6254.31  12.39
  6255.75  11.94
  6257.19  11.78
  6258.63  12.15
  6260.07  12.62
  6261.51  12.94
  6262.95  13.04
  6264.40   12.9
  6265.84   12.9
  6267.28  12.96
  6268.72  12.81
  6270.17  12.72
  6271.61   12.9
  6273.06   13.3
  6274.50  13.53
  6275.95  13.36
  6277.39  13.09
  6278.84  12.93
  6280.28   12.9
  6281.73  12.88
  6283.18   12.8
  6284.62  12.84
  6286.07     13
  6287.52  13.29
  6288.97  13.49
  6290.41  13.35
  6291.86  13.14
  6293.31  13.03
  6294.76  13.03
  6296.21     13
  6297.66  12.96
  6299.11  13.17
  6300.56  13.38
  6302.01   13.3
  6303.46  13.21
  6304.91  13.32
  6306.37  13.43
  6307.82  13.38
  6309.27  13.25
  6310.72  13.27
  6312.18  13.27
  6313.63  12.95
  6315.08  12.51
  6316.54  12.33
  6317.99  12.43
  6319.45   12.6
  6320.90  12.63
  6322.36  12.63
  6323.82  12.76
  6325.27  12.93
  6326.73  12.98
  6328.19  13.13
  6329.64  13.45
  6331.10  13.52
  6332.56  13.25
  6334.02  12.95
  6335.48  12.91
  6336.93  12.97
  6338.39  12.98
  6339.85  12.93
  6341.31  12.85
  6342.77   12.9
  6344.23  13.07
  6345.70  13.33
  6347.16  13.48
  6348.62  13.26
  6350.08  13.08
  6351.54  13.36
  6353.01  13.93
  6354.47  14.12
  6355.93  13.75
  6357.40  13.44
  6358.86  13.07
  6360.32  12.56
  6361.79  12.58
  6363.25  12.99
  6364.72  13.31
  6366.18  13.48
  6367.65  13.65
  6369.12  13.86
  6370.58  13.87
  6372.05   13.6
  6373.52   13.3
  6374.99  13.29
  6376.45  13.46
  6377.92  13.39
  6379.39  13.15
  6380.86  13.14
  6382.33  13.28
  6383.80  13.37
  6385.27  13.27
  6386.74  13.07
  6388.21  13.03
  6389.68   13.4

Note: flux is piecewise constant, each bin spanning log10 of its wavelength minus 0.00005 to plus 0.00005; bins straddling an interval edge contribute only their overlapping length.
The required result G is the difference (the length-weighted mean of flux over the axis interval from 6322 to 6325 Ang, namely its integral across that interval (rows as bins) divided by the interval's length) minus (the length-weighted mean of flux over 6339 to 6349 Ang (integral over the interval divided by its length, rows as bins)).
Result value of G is -0.36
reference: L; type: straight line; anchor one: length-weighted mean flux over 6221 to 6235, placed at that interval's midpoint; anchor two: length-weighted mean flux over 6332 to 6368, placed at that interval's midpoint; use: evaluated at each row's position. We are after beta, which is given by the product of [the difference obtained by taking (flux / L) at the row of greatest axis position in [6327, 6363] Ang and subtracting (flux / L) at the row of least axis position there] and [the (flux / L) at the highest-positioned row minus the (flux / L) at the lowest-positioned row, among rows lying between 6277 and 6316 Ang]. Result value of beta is 0.0023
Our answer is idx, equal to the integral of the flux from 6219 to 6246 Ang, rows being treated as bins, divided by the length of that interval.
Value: 12.9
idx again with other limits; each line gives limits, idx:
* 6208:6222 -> 12.8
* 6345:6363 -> 13.3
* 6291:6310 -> 13.2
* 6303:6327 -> 12.9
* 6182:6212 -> 13.4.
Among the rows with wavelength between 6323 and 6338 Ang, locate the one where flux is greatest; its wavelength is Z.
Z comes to 6331.10 Ang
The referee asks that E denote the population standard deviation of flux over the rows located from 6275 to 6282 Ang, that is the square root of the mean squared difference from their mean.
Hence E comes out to 0.18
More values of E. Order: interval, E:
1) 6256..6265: 0.46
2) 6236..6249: 0.15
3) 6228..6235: 0.23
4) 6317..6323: 0.08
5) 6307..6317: 0.39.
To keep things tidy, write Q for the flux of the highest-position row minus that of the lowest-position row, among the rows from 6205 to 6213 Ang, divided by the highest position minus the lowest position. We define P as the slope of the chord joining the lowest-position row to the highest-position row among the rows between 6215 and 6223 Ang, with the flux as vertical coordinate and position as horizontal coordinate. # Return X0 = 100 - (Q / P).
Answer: 102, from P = 0.11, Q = -0.17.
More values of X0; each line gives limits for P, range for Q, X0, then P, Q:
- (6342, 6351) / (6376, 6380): 104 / 0.02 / -0.11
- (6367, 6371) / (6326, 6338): 100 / 0.08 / 0.00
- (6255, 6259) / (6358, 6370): 99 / 0.07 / 0.08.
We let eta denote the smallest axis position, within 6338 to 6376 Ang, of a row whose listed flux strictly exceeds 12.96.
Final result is 6338.39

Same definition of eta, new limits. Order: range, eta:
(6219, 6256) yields 6222.70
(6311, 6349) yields 6312.18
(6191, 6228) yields 6194.11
